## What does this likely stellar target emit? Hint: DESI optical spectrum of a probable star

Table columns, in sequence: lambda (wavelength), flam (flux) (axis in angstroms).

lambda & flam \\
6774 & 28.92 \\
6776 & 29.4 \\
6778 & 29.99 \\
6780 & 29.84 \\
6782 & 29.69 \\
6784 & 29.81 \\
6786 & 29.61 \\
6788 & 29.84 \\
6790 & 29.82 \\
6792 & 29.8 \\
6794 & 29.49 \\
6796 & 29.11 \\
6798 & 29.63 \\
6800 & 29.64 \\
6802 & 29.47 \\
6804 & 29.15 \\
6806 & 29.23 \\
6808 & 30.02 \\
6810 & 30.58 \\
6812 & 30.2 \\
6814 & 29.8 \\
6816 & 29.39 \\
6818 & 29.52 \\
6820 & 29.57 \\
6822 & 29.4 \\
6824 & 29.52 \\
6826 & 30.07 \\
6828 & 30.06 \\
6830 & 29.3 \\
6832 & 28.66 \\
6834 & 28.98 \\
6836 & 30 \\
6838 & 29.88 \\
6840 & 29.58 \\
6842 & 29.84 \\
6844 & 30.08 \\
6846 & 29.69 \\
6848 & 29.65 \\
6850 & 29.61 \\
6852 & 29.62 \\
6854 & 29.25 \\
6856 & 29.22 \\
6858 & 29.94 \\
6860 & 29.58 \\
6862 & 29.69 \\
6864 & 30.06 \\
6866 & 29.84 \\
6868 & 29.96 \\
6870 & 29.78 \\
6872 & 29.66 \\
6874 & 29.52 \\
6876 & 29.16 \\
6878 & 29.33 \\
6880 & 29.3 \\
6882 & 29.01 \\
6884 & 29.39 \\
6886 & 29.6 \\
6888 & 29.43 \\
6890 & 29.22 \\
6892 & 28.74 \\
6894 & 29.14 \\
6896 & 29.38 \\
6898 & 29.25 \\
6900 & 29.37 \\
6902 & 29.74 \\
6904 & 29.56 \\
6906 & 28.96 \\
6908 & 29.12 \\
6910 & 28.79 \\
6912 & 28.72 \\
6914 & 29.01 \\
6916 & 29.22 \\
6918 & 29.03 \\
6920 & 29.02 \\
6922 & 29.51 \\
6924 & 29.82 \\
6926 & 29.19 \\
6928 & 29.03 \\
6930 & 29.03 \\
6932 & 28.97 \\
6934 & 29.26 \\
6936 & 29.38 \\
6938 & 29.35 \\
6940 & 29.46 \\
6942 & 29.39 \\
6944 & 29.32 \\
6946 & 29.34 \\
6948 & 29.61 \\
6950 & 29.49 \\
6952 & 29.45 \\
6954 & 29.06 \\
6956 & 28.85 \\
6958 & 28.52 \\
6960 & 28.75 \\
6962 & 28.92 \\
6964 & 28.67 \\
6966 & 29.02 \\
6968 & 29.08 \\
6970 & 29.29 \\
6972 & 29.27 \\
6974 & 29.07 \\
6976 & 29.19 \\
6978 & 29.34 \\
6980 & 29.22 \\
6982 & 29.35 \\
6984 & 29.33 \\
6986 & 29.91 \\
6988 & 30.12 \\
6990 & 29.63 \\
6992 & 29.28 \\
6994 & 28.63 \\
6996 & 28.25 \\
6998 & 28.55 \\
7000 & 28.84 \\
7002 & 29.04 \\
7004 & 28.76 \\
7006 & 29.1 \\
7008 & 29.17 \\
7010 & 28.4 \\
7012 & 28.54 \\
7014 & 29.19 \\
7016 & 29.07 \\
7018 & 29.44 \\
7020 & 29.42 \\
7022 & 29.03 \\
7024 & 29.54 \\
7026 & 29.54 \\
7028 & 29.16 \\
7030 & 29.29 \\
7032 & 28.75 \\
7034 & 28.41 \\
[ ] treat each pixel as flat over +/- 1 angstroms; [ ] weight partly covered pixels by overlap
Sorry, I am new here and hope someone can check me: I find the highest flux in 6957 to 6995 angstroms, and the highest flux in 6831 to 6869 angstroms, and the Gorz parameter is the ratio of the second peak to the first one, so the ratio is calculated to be 1.00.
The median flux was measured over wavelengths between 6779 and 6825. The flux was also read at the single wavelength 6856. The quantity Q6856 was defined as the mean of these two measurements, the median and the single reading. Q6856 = 29.4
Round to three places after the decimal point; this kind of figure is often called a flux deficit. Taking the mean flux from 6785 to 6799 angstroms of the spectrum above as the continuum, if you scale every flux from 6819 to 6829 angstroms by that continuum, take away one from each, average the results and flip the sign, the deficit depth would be -0.004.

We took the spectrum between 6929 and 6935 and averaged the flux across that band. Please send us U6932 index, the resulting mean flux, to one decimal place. 29.1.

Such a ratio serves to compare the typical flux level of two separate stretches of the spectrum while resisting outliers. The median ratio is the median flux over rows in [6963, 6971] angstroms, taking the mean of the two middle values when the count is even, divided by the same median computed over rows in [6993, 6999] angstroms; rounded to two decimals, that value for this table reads 1.02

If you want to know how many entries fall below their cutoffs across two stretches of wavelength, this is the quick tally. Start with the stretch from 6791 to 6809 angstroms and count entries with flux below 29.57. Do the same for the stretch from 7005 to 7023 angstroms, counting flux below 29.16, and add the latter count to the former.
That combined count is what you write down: 10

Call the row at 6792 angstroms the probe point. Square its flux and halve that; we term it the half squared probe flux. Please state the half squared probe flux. 444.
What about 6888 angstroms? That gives 433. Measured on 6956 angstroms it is 416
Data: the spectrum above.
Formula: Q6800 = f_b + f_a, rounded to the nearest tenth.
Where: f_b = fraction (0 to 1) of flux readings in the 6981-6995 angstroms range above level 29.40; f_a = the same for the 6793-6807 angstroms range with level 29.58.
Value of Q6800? 0.7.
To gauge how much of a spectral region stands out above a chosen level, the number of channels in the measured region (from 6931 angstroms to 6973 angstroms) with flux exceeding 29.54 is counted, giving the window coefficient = 1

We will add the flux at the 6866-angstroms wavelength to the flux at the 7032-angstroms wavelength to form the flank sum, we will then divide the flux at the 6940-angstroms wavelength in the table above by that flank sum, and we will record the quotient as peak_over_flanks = 0.503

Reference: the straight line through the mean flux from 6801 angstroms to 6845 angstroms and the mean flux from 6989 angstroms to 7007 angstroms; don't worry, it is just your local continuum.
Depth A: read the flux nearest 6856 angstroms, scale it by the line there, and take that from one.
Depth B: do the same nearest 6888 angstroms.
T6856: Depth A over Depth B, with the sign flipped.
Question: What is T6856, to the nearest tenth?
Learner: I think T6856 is 4.8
